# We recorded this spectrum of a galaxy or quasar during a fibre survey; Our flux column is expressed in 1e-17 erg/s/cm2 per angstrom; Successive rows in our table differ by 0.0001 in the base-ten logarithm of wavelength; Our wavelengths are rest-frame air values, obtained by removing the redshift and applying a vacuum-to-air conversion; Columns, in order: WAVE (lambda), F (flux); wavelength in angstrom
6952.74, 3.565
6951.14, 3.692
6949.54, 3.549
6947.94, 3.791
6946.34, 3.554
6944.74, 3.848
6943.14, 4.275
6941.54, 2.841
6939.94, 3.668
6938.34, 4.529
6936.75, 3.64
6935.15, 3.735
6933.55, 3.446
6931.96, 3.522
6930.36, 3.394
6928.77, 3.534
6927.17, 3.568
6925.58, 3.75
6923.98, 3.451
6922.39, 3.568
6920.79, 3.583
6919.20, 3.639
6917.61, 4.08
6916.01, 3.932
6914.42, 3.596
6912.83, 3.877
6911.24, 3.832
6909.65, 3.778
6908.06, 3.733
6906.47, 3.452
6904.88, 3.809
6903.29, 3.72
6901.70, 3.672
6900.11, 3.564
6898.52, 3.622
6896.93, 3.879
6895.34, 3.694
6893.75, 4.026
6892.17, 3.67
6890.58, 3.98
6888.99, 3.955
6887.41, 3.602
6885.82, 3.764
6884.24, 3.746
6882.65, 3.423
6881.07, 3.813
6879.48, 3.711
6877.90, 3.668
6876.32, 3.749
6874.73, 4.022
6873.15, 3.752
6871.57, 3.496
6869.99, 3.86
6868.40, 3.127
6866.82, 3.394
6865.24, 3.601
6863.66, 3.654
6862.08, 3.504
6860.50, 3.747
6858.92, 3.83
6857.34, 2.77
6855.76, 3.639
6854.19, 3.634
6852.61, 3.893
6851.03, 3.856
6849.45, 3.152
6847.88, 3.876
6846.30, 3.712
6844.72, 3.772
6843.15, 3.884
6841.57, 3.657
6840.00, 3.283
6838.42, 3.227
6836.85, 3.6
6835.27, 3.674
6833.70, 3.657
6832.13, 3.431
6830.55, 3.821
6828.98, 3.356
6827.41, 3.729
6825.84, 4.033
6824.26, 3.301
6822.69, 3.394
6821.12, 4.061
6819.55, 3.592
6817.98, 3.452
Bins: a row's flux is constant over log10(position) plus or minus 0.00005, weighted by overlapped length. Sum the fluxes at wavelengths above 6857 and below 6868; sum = 24.5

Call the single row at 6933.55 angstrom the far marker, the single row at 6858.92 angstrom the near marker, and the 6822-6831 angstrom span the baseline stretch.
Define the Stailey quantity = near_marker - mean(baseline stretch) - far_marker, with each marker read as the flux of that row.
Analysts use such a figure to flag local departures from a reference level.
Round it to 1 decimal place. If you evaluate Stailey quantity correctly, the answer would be -3.2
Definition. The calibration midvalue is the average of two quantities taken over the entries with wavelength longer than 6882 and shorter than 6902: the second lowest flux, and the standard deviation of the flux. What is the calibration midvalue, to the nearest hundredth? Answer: 1.87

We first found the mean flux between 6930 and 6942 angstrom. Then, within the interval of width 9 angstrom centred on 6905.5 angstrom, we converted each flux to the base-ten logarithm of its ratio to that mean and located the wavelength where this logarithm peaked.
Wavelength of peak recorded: 6904.88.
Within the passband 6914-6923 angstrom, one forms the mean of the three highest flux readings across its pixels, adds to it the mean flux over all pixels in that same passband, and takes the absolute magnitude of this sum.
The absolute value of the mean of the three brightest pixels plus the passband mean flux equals 7.62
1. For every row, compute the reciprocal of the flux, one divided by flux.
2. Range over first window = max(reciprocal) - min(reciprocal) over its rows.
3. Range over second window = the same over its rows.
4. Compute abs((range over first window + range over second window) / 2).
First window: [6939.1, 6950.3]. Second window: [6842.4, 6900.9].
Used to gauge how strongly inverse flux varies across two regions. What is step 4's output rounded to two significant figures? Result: 0.12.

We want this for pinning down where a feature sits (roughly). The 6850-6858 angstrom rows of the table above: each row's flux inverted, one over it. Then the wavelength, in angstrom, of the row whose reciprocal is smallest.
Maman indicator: 6852.61 angstrom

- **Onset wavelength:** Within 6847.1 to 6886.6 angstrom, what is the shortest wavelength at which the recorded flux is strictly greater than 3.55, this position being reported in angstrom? 6847.88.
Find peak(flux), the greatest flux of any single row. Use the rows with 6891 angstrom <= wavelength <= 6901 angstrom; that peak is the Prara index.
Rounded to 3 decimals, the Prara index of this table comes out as 4.026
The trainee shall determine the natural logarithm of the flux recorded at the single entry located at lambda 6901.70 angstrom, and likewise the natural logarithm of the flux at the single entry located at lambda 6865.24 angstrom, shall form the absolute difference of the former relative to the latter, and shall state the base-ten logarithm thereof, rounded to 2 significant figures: -1.7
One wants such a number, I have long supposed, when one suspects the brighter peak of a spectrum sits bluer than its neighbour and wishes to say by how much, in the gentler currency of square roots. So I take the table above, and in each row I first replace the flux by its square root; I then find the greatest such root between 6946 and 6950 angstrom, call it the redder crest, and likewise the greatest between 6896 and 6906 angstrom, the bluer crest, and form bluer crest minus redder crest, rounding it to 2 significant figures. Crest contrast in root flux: 0.022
